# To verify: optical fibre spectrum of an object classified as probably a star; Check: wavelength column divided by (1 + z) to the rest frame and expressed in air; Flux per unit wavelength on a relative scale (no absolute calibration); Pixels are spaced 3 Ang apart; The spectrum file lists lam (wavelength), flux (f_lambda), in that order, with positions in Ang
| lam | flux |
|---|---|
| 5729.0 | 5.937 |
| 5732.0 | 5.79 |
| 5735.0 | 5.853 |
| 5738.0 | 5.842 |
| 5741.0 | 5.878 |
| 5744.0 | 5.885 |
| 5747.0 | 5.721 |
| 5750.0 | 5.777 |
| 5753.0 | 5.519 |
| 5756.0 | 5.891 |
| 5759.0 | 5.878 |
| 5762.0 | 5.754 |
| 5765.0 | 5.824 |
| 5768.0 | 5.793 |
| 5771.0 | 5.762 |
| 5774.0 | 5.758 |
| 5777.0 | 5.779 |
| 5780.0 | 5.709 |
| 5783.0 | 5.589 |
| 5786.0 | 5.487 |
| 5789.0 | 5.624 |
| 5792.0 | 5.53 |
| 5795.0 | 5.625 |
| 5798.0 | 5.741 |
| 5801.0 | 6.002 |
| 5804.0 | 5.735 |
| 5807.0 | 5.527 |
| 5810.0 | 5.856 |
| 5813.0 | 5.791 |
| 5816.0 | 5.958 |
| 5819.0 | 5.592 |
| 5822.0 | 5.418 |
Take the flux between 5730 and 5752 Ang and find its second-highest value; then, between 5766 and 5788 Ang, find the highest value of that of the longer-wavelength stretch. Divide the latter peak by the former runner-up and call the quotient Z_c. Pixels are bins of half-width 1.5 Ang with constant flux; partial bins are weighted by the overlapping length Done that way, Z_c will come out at 0.99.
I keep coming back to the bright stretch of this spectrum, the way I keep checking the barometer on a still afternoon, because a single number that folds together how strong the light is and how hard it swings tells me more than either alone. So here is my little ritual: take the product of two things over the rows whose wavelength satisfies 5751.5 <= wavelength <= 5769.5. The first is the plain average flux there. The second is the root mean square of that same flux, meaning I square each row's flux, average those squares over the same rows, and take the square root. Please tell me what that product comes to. 33.4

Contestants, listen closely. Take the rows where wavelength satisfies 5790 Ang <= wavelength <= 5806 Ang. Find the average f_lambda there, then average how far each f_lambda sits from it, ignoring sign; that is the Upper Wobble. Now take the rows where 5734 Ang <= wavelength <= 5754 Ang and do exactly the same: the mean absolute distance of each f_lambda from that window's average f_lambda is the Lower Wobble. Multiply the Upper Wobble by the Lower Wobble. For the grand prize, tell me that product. 0.0112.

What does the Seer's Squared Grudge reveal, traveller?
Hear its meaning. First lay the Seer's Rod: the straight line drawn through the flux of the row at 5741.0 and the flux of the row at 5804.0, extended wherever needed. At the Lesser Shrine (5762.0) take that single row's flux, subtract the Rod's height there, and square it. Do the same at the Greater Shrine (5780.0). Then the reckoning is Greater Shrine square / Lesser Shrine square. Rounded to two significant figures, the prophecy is 1.1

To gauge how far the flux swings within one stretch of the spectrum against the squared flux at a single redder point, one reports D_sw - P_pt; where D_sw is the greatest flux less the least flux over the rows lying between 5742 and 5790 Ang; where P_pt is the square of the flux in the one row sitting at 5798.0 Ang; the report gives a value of -32.6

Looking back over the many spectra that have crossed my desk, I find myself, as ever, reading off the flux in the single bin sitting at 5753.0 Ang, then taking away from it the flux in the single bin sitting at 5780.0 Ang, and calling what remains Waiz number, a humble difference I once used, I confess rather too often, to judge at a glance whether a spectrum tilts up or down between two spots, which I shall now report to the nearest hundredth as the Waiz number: -0.19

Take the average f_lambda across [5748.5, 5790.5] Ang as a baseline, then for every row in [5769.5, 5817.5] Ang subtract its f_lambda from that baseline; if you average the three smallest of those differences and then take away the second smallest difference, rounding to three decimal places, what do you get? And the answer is 0.019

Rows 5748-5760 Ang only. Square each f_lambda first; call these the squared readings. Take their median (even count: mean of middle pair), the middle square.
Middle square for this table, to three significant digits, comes 34.0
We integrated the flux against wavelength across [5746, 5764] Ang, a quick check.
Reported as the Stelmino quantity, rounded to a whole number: 104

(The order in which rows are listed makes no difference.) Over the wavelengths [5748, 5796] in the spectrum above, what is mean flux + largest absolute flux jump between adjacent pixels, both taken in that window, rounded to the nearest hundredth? 6.08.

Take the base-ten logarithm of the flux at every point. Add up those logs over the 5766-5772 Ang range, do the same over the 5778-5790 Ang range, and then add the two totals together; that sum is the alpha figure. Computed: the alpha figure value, 5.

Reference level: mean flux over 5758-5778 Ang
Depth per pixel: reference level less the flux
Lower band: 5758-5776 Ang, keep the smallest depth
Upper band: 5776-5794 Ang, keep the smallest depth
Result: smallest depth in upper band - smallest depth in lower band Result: 0.10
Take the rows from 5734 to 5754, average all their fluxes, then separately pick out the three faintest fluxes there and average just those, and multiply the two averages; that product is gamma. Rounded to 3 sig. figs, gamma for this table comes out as 32.8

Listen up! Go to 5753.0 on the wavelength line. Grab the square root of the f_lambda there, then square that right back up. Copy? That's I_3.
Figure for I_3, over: 5.52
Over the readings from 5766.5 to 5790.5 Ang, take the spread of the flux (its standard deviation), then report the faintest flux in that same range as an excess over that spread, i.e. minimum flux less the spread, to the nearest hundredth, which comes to 5.38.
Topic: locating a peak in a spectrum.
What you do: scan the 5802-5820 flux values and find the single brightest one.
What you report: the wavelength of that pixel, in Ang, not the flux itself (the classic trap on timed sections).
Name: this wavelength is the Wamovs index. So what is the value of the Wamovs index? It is 5816.0 Ang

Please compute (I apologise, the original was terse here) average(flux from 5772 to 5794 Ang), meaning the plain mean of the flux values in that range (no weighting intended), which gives 5.64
